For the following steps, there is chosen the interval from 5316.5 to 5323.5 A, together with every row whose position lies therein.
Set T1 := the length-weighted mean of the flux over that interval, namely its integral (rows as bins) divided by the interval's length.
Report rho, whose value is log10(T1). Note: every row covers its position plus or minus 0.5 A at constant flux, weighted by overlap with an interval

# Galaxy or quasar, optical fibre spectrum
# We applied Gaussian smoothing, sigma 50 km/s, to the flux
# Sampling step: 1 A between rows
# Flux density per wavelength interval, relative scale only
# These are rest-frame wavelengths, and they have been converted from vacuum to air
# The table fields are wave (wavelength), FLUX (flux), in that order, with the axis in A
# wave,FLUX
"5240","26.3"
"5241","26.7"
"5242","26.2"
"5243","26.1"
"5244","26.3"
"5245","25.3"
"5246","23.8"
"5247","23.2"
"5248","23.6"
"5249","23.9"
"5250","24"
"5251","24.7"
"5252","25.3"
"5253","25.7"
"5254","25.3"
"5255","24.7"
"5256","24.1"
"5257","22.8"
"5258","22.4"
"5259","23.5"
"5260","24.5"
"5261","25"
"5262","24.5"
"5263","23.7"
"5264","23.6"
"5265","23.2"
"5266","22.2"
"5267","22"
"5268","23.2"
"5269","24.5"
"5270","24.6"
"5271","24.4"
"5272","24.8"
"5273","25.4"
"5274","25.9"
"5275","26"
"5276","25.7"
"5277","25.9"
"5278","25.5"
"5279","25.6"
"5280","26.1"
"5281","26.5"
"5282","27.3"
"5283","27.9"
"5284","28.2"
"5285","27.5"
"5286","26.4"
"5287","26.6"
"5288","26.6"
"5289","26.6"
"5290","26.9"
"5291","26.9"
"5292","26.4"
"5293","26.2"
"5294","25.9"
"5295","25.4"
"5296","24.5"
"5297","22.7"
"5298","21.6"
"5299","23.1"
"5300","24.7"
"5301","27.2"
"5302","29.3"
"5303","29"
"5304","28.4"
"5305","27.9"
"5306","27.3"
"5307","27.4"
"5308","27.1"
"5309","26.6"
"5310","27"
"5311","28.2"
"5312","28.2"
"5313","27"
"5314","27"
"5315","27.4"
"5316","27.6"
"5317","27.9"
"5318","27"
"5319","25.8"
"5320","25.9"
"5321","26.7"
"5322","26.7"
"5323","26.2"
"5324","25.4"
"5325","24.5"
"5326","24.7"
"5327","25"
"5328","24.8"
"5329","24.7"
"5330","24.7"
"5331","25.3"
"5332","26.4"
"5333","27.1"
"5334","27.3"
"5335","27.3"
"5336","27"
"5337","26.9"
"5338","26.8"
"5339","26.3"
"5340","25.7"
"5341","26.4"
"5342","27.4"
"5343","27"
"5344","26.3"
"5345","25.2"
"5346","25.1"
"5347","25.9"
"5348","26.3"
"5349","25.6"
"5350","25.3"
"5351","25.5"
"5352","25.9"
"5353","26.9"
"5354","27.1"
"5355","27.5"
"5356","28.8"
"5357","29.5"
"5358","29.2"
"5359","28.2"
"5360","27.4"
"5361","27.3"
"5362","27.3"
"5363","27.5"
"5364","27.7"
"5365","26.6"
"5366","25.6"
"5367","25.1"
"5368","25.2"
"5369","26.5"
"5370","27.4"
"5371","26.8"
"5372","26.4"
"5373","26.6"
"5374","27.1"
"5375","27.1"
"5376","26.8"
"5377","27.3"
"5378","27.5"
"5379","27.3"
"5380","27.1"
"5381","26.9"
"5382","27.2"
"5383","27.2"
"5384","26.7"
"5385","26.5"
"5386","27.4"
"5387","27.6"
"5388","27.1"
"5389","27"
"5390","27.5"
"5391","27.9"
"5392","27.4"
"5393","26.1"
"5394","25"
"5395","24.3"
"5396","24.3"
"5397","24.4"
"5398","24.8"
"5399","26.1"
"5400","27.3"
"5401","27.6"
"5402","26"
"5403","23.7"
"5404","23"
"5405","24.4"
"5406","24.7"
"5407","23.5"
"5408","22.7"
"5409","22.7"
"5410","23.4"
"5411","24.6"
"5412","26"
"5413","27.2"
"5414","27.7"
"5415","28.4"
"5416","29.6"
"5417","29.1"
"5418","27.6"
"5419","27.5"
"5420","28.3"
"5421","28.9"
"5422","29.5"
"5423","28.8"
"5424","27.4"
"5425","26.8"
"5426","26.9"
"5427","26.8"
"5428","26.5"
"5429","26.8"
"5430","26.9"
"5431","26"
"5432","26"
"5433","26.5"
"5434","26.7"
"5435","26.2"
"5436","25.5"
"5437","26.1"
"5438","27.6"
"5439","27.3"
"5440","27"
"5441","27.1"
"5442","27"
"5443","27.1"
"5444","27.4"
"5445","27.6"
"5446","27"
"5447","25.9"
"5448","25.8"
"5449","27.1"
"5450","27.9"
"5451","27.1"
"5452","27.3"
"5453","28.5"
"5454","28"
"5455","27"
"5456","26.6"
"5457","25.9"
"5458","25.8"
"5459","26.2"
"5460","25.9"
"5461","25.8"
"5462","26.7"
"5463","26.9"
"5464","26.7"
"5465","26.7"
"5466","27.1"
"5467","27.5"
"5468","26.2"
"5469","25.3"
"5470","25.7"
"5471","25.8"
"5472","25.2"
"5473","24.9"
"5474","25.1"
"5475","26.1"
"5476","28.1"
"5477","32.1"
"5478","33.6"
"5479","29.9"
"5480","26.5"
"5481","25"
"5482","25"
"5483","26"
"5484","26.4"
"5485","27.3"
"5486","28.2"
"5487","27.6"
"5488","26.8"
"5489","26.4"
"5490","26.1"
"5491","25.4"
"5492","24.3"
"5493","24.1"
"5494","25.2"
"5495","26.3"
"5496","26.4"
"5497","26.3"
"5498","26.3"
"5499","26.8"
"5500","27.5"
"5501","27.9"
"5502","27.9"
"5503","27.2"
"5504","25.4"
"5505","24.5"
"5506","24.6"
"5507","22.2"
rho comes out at 1.42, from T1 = 26.6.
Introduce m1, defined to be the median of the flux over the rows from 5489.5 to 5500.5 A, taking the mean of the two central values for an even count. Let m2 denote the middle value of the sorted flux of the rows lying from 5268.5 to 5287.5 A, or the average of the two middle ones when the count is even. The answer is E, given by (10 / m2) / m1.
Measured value 0.0147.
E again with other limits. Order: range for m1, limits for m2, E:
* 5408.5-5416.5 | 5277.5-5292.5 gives 0.0141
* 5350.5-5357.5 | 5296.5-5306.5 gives 0.0135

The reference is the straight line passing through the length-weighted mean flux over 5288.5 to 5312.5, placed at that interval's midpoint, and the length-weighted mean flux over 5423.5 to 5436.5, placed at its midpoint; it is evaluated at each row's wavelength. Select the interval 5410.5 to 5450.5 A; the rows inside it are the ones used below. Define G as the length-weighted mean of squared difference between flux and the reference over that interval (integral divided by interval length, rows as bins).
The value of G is 1.5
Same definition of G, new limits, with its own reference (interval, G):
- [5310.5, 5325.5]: 1.2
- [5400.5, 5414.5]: 6.0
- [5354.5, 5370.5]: 2.2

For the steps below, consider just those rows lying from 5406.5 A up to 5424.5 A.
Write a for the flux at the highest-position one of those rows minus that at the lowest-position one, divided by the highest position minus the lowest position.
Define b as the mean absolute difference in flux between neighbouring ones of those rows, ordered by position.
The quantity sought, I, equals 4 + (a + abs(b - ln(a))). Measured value 6.5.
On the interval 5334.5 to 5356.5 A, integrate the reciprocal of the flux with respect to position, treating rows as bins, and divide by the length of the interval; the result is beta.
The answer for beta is 0.0378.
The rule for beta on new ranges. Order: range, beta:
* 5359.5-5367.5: 0.0373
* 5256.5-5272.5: 0.0423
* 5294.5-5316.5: 0.0379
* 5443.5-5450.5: 0.0371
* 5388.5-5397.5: 0.0386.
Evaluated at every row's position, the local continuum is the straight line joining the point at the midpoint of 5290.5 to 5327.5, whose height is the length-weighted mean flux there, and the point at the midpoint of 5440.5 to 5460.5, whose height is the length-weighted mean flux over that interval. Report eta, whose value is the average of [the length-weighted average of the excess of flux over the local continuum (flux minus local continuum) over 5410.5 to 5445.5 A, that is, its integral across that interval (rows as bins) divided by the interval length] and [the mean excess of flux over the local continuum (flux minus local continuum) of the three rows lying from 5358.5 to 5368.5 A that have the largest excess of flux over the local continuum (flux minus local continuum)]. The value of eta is 0.8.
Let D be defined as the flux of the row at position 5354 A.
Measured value 27.1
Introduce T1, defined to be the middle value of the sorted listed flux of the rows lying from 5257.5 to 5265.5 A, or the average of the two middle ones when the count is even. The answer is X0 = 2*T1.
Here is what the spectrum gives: 47.3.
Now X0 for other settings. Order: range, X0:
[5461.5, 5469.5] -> 53.4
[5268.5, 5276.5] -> 50.2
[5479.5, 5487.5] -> 52.9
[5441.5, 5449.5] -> 54.1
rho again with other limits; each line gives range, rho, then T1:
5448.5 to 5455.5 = 1.44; 27.6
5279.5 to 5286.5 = 1.43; 27.1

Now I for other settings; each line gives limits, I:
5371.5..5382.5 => 6.9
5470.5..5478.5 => 6.4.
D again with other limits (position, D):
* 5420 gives 28.3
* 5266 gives 22.2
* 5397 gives 24.4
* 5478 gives 33.6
